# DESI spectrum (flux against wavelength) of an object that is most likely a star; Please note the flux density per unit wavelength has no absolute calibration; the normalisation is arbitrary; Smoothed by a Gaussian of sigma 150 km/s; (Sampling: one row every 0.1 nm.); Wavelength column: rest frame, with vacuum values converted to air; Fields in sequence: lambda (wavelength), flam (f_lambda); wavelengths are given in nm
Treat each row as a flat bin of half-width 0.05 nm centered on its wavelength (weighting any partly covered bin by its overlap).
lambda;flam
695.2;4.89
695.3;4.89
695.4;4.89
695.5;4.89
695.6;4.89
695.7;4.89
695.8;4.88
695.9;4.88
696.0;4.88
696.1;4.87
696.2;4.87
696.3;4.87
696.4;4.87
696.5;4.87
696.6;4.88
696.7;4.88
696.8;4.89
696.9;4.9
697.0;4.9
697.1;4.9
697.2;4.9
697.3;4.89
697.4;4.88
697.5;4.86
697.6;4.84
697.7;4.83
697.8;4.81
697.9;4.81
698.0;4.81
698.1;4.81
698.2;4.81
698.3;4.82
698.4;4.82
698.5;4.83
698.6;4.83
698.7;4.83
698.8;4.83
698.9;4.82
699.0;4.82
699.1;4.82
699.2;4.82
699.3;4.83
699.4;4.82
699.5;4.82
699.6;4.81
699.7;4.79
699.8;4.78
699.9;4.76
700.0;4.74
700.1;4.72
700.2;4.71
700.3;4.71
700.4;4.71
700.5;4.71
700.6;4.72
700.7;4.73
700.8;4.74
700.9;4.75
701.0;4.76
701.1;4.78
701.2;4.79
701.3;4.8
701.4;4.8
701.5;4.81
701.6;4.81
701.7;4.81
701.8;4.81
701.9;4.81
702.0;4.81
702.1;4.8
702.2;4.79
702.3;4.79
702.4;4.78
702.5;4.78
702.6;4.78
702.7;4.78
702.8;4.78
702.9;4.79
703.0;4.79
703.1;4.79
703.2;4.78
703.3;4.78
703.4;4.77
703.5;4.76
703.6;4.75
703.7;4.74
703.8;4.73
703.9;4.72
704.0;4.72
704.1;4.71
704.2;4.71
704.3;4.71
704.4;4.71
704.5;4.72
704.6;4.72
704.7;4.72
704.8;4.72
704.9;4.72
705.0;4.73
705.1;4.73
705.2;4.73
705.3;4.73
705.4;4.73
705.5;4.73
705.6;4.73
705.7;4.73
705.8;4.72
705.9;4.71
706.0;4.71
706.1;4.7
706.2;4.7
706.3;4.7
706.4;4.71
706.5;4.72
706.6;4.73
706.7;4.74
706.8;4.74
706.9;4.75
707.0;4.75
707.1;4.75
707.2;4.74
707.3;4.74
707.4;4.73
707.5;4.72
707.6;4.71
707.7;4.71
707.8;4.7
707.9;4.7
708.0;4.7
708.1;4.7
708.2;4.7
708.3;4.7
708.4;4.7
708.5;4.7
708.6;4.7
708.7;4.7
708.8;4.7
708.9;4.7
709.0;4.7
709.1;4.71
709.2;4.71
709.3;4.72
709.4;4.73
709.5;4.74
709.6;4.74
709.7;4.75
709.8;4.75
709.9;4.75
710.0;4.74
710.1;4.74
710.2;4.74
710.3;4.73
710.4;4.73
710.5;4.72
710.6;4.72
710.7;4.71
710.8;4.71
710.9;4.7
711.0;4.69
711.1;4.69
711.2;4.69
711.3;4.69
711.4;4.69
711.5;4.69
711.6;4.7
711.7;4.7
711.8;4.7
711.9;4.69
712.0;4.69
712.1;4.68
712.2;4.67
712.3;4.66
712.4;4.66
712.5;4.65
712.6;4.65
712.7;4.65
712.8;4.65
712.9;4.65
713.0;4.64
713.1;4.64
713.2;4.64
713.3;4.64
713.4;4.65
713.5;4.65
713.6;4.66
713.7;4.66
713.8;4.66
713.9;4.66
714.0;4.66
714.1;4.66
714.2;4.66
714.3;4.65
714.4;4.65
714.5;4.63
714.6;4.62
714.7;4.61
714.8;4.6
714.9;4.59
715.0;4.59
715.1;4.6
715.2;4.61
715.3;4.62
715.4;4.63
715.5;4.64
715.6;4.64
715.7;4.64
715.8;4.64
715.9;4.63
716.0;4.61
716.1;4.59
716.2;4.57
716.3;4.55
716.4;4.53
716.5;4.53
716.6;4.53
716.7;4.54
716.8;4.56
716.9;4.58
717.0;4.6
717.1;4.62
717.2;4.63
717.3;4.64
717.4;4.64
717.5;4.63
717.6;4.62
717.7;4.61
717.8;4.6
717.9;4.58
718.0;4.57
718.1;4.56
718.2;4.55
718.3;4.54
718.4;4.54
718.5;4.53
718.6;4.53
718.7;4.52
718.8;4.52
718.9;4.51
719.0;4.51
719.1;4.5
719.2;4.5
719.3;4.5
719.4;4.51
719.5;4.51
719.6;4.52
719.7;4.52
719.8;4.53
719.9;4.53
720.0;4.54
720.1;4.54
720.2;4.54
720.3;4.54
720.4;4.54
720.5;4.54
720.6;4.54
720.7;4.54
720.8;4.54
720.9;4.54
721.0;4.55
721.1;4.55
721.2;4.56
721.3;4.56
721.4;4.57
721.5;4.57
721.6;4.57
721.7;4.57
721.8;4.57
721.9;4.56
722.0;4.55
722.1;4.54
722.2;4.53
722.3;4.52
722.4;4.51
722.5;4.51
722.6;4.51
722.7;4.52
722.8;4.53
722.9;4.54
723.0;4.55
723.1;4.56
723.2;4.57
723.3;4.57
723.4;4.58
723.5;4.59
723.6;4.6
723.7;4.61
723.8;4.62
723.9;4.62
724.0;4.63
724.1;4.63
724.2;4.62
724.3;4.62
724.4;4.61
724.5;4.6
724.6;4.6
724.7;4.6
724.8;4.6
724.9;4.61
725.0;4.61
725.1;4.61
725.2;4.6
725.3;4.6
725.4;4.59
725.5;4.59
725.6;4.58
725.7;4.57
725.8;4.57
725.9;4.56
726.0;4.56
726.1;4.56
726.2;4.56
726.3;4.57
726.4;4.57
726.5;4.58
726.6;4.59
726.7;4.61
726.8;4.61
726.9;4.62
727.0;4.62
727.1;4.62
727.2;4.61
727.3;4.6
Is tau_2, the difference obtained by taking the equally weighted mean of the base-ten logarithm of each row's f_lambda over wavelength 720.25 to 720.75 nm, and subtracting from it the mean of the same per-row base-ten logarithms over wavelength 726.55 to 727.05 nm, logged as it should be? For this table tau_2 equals -0.007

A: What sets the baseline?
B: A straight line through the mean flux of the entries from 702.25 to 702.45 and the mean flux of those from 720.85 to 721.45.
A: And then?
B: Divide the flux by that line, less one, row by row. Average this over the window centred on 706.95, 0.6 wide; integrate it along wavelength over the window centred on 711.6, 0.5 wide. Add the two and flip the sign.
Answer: -0.006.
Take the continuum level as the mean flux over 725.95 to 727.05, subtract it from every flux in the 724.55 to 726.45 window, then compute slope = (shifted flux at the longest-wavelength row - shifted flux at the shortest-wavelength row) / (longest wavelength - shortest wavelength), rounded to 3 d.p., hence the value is -0.017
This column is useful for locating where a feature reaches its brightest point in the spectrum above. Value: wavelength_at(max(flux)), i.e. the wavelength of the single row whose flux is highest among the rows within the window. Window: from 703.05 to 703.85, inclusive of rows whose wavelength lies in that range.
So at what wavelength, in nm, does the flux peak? 703.1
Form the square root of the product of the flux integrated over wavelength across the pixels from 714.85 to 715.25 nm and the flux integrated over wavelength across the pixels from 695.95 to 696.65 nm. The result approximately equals 2.50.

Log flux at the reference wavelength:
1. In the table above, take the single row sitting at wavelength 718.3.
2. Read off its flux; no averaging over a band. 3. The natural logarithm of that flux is 1.513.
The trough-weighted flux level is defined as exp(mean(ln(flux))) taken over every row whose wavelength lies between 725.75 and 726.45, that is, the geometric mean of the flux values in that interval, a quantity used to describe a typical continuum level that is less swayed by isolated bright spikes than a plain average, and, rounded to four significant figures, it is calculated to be 4.564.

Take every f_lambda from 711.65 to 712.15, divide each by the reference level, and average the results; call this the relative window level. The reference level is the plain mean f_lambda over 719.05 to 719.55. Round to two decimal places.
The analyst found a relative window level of 1.04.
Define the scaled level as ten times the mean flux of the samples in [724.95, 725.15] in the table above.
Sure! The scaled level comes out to 46.1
